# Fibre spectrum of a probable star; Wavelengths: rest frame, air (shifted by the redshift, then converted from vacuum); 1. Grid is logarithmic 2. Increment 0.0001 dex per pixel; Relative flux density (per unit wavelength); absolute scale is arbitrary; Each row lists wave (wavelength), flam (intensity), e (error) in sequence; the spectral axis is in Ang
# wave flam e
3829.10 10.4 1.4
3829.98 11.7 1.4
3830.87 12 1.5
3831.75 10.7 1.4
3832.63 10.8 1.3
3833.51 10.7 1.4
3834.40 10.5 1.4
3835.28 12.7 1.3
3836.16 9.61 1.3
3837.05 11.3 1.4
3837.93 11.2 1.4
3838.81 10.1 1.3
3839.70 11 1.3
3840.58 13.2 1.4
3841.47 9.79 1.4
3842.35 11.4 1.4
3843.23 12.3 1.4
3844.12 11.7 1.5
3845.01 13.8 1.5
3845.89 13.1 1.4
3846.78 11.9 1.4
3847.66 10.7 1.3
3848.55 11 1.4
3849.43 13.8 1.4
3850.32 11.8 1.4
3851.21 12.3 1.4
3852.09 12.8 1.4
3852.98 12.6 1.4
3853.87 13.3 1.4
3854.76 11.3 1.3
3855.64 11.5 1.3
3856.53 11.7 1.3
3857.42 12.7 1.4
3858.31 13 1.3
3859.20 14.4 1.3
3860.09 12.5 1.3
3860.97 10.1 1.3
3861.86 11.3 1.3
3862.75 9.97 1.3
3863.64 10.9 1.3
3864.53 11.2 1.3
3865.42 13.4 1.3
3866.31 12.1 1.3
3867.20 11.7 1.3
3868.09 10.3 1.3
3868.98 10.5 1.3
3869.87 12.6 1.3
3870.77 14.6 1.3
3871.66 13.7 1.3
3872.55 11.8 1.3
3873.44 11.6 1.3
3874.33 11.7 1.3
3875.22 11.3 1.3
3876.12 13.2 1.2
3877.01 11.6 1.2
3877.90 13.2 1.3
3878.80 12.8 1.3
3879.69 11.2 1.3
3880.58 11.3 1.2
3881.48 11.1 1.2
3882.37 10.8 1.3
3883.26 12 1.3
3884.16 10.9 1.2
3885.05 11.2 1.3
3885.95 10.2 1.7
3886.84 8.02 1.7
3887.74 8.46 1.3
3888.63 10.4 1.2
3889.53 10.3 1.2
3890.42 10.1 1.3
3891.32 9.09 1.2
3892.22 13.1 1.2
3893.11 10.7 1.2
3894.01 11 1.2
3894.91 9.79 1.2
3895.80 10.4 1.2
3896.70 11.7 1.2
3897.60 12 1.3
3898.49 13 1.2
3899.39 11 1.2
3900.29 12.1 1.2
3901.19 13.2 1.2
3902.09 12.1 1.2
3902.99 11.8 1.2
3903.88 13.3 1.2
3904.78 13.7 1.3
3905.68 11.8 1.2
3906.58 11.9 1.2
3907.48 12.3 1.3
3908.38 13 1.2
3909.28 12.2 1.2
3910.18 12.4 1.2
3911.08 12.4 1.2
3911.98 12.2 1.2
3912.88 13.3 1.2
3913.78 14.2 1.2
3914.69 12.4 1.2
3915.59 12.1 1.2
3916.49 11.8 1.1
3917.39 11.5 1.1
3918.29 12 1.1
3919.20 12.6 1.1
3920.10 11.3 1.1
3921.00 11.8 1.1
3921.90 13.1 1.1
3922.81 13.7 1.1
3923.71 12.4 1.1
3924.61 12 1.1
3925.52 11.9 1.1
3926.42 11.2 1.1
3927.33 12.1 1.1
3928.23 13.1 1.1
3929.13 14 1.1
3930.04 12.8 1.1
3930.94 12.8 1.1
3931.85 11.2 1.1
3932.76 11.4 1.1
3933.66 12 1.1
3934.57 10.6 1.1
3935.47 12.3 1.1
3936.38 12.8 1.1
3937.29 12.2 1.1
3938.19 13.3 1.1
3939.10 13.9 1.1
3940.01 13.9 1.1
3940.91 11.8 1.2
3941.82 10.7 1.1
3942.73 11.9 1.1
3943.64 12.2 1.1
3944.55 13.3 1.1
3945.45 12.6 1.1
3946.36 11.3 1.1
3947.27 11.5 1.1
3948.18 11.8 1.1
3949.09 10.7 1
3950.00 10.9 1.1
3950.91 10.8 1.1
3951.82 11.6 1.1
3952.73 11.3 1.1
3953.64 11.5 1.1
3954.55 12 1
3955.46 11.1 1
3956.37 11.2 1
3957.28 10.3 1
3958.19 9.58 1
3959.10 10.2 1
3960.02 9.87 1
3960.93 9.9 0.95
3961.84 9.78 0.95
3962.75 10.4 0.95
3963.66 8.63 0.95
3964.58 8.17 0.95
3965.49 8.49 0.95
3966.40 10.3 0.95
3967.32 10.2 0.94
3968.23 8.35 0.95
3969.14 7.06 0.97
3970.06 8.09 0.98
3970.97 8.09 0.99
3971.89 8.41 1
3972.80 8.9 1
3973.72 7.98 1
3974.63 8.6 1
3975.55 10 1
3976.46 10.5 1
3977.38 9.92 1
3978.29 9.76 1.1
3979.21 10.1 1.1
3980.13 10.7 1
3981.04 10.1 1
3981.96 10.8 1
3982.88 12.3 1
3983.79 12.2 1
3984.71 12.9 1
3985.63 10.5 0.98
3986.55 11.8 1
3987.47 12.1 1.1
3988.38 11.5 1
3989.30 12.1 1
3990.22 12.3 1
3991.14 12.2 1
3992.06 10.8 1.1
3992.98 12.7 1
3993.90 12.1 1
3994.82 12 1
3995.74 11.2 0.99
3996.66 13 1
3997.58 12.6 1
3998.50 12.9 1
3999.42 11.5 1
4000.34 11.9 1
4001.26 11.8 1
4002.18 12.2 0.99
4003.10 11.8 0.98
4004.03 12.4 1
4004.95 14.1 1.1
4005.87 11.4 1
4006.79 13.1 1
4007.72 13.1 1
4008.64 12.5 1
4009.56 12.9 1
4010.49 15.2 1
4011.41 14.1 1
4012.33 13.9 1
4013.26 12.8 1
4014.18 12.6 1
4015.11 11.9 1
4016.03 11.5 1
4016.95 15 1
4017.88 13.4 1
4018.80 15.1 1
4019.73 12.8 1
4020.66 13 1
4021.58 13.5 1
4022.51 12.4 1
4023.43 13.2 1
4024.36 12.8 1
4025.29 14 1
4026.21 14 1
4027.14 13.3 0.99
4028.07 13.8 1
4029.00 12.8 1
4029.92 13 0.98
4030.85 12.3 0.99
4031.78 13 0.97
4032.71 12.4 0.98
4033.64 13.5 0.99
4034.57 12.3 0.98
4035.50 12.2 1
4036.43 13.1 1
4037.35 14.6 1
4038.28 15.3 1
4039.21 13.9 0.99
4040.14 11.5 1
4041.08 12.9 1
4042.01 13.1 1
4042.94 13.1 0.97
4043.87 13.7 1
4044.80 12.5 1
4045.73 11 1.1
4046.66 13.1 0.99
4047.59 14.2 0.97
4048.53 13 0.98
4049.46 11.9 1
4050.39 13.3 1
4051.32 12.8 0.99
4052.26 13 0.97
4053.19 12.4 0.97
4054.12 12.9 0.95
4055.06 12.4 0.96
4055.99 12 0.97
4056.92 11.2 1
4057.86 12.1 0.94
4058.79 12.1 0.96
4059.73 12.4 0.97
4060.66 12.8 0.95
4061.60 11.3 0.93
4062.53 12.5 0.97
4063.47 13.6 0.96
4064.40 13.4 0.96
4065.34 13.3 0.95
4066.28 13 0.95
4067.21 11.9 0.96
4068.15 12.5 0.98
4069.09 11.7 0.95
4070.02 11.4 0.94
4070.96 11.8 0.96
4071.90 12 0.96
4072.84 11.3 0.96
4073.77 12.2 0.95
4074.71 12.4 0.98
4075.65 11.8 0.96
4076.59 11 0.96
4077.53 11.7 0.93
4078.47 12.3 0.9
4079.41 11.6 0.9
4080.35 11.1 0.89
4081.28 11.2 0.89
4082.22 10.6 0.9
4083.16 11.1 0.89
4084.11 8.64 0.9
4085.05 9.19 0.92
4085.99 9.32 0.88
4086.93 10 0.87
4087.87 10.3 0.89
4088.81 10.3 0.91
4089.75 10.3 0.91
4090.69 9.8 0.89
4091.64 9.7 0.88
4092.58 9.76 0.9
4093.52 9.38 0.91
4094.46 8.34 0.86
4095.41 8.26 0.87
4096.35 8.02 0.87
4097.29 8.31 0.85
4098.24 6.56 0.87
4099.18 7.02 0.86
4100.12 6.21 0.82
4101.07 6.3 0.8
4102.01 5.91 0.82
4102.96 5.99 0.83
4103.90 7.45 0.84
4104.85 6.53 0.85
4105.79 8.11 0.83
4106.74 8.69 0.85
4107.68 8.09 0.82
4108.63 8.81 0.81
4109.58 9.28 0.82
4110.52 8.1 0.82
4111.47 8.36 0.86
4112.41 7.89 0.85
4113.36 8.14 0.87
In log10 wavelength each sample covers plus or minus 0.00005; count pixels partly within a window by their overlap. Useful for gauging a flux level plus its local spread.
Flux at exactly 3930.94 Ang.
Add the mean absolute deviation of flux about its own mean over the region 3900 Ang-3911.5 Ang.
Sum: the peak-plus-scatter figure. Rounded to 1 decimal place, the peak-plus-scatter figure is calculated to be 13.3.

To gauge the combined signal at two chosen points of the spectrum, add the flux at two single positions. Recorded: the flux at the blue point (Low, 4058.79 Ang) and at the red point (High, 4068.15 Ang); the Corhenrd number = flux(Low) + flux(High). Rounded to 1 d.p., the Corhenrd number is 24.6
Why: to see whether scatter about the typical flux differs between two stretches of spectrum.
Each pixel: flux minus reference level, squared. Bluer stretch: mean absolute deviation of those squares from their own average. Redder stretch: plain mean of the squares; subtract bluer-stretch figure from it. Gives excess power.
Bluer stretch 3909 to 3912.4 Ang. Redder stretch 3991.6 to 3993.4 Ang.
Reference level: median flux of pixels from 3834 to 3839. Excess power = 1.4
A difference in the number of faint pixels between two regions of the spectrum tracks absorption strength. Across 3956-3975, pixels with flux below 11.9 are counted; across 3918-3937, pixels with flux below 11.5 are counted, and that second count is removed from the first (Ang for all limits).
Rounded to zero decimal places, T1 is 16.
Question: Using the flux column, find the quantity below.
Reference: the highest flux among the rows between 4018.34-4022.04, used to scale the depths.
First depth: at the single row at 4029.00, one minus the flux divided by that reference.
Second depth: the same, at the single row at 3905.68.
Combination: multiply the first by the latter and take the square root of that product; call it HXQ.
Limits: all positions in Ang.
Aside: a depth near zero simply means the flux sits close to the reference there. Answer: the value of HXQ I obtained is 0.18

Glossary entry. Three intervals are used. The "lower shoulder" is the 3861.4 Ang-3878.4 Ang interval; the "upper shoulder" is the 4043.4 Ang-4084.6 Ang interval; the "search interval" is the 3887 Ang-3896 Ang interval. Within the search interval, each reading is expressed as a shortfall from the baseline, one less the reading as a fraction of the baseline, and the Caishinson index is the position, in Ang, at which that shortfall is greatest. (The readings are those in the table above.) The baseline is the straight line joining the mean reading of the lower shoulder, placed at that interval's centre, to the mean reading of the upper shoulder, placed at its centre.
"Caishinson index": 3887.74 Ang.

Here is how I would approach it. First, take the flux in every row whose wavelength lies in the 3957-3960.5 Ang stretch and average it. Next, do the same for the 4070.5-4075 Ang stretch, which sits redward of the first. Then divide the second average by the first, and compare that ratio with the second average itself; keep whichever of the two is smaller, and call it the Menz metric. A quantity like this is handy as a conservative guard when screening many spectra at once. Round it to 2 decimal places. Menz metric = 1.20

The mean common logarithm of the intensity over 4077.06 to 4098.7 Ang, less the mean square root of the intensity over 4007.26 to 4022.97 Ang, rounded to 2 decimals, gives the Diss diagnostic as -2.65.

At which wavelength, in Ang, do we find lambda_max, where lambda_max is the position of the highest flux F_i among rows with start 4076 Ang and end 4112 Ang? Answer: 4078.47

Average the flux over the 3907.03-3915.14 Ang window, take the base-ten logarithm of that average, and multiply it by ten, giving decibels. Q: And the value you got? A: 11.0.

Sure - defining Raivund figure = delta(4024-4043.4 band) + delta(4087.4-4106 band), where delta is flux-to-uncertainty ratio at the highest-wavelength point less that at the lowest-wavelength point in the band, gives -1.1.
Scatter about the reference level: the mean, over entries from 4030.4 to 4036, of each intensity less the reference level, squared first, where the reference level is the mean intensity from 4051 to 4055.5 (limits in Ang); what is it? 0.2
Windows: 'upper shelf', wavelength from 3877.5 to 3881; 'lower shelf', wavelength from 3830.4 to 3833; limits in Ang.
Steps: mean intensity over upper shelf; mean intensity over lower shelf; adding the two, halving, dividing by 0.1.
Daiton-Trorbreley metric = 116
